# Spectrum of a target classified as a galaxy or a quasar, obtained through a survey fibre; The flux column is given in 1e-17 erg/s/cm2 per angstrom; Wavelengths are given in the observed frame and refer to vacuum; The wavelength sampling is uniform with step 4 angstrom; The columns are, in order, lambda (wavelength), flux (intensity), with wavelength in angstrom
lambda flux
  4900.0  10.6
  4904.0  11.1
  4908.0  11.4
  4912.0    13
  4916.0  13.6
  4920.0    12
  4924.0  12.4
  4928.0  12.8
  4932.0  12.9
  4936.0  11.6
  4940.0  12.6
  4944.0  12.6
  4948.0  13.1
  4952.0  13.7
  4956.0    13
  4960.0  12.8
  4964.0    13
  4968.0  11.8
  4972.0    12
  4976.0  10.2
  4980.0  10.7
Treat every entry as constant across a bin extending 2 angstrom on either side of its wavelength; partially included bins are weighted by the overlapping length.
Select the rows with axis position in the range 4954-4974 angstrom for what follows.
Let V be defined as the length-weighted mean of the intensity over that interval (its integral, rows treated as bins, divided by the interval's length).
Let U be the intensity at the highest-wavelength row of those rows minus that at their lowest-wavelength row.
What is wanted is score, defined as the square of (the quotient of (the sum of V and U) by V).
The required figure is 0.85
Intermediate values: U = -1.0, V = 12.5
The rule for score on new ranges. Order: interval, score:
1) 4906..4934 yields 1.25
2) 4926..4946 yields 0.97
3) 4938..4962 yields 1.03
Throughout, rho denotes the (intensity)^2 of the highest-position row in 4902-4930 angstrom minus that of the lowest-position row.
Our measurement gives 41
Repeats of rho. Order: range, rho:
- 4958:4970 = -25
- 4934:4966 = 34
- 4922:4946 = 5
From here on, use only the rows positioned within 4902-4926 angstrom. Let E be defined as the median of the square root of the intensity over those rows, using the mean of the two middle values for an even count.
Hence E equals 3.49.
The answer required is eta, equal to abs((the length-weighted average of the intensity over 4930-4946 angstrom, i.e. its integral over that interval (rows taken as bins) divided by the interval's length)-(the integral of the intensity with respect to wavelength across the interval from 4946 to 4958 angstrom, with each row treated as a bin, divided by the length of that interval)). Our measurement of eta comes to 0.84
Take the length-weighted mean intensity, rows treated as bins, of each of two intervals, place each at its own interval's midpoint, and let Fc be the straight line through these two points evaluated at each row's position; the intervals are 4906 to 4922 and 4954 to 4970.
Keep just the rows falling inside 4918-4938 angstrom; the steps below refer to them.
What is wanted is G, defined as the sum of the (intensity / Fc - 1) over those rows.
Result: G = -0.081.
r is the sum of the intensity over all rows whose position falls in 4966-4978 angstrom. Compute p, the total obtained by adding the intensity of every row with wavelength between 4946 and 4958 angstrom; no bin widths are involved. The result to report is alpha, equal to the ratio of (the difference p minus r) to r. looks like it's 0.17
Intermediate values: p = 39.8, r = 34.0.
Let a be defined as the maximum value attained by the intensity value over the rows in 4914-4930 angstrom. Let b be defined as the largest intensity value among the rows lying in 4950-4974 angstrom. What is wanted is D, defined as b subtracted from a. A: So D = -0.1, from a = 13.6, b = 13.7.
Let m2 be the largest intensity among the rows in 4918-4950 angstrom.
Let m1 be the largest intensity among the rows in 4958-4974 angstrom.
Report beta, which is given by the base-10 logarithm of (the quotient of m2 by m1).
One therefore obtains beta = 0.003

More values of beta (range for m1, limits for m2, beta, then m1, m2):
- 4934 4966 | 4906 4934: -0.003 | 13.7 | 13.6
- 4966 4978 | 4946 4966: 0.058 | 12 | 13.7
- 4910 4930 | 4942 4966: 0.003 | 13.6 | 13.7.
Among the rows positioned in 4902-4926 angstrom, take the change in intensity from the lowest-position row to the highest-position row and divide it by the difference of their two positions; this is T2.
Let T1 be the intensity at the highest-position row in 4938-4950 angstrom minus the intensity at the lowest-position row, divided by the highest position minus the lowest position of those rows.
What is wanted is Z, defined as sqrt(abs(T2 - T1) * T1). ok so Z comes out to 0.01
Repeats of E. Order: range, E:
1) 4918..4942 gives 3.54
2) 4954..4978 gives 3.52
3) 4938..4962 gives 3.59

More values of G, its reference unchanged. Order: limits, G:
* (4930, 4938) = -0.050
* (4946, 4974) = 0.071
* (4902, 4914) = -0.156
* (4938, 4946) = 0.002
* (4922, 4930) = 0.010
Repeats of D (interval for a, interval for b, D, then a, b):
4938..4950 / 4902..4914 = 0.1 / 13.1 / 13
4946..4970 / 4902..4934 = 0.1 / 13.7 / 13.6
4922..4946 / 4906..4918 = -0.7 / 12.9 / 13.6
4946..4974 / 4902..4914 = 0.7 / 13.7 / 13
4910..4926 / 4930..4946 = 0.7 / 13.6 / 12.9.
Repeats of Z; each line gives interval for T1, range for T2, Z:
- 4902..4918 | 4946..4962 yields 0.22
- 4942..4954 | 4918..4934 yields 0.09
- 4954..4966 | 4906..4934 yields 0.00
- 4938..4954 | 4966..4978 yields 0.16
